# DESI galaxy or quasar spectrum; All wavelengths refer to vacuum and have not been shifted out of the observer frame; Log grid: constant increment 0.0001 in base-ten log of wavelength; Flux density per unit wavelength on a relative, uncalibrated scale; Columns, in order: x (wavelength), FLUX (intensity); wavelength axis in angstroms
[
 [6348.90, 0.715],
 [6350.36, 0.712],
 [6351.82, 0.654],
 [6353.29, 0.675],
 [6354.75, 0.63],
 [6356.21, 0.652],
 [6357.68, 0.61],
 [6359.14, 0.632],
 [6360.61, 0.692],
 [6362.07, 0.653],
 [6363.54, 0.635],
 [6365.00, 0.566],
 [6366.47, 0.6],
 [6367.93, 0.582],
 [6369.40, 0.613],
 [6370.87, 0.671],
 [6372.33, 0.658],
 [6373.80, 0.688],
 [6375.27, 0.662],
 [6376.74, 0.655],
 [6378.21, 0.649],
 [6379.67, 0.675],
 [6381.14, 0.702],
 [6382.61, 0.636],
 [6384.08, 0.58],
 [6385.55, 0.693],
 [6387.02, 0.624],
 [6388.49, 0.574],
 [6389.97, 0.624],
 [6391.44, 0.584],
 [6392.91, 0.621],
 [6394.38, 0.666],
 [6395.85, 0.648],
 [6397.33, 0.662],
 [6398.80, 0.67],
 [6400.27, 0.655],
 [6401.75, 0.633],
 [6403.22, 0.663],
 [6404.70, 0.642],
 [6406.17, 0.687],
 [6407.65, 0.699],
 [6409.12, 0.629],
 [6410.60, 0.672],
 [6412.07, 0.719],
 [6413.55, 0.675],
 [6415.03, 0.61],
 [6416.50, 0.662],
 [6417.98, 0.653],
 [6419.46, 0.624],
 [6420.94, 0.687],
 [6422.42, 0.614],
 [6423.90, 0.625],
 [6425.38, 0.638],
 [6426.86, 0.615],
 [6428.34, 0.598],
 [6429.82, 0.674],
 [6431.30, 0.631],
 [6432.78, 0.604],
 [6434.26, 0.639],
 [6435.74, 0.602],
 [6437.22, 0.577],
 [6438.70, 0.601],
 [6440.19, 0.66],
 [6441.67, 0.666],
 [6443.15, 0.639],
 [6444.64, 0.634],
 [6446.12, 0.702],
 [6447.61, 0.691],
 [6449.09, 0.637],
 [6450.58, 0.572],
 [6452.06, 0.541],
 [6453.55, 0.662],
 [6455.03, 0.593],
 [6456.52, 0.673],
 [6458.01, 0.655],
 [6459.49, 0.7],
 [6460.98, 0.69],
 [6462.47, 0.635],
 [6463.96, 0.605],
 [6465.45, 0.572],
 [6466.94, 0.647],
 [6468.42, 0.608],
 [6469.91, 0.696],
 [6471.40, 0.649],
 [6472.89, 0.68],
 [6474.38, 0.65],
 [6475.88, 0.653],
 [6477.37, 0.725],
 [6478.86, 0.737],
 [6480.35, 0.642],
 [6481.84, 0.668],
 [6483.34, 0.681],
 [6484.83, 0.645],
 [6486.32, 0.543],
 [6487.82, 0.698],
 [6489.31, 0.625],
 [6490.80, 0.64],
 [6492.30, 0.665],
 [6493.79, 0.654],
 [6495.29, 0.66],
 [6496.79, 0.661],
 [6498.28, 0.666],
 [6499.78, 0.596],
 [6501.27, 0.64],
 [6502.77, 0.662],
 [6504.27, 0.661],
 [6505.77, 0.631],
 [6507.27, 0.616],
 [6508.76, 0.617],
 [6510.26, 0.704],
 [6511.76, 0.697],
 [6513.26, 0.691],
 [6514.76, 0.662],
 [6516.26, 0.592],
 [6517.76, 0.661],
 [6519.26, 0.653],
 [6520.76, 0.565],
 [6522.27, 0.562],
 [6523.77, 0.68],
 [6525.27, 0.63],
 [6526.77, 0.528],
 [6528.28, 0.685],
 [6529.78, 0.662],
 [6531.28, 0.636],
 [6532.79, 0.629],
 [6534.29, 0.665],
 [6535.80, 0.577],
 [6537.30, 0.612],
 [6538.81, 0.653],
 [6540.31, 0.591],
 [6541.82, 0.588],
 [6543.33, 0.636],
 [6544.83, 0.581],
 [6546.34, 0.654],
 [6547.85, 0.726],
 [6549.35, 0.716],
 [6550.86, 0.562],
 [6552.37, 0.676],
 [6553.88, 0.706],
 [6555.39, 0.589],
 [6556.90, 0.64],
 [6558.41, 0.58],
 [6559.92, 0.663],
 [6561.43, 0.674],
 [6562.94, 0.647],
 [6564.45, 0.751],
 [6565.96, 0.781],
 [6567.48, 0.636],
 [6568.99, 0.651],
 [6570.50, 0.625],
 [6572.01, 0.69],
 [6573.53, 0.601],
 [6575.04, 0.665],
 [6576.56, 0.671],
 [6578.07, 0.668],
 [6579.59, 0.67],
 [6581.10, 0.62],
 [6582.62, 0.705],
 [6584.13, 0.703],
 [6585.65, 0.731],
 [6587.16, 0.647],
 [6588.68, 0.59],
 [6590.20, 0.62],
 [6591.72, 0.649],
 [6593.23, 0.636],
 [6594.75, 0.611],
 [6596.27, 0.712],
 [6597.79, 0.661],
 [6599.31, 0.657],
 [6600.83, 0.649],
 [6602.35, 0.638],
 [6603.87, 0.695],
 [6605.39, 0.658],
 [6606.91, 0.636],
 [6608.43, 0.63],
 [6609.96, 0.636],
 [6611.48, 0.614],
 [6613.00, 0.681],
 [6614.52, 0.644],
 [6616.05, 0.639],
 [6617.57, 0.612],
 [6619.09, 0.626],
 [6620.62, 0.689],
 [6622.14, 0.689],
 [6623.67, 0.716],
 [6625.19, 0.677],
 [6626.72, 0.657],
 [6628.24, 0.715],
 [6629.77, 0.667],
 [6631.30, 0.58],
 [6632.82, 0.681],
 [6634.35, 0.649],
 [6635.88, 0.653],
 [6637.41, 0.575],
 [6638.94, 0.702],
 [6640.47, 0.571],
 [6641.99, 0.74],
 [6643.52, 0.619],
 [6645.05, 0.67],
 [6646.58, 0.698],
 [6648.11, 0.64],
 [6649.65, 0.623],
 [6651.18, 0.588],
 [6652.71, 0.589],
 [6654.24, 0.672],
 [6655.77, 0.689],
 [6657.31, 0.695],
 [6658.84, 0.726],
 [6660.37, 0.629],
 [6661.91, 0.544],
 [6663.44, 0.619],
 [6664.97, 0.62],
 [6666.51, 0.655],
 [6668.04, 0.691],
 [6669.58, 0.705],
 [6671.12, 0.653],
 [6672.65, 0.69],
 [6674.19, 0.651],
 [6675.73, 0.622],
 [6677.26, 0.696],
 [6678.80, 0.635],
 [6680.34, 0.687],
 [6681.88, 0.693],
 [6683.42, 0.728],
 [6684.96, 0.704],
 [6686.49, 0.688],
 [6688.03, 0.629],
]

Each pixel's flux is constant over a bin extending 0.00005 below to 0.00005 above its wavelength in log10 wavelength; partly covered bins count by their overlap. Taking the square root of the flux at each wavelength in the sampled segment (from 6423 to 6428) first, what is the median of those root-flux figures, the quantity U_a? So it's 0.791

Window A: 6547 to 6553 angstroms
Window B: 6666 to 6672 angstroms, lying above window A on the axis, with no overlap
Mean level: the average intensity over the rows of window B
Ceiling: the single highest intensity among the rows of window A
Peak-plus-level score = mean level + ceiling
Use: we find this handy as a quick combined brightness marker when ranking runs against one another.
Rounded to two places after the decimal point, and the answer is 1.40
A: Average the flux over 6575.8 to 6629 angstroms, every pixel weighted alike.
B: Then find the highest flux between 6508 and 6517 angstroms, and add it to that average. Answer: 1.36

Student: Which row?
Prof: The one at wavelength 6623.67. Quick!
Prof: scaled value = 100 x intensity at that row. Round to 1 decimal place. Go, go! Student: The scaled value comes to 71.6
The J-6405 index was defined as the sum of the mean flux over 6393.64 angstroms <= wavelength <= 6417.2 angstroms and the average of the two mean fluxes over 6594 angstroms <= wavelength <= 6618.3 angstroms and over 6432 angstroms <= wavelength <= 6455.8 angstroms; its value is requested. 1.30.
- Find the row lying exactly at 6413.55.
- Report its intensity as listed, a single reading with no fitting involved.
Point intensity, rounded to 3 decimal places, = 0.675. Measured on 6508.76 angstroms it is 0.617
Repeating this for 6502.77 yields 0.662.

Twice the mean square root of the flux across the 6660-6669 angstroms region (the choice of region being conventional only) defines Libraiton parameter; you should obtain 1.58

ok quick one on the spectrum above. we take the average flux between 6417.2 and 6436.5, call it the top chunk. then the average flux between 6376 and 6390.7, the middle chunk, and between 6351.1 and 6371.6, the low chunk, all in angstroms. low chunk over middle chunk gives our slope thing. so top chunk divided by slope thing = 0.639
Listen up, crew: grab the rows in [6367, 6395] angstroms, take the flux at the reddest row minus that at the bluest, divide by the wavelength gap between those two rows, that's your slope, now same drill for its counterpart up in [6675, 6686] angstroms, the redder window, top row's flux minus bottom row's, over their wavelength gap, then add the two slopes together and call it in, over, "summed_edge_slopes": 0.012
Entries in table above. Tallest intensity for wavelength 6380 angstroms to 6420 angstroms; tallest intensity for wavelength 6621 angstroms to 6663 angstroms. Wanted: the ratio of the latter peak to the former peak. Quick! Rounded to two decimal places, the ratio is 1.03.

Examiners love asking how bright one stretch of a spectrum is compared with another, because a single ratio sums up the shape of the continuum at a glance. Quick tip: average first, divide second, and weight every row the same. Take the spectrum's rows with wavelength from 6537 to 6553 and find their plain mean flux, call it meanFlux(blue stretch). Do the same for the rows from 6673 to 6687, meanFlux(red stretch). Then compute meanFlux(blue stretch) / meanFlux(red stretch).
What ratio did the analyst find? 0.938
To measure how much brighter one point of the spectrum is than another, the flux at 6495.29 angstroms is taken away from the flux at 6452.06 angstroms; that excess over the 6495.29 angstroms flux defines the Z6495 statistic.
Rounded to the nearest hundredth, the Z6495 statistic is -0.12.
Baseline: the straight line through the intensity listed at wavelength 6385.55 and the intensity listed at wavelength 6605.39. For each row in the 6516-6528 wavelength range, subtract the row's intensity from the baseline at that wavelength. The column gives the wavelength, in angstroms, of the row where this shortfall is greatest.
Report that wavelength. 6526.77 angstroms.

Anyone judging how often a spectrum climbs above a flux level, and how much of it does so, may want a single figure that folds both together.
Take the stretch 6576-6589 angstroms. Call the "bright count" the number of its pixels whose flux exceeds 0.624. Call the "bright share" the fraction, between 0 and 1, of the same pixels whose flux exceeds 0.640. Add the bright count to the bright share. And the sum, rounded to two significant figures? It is 7.8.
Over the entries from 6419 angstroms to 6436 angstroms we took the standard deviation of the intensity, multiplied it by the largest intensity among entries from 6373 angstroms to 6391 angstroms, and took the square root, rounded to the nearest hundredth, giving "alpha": 0.14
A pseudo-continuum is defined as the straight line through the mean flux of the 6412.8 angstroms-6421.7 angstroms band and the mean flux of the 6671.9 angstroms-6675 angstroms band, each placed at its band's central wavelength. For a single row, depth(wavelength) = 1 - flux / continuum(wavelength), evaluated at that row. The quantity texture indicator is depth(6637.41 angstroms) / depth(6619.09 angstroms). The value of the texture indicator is 2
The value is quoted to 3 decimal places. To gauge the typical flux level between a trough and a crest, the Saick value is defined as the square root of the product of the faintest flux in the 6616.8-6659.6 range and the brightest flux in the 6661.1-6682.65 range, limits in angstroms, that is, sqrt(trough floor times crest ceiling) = 0.634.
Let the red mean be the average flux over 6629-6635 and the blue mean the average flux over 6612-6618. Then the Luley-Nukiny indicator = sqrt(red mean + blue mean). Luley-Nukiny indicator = 1.14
